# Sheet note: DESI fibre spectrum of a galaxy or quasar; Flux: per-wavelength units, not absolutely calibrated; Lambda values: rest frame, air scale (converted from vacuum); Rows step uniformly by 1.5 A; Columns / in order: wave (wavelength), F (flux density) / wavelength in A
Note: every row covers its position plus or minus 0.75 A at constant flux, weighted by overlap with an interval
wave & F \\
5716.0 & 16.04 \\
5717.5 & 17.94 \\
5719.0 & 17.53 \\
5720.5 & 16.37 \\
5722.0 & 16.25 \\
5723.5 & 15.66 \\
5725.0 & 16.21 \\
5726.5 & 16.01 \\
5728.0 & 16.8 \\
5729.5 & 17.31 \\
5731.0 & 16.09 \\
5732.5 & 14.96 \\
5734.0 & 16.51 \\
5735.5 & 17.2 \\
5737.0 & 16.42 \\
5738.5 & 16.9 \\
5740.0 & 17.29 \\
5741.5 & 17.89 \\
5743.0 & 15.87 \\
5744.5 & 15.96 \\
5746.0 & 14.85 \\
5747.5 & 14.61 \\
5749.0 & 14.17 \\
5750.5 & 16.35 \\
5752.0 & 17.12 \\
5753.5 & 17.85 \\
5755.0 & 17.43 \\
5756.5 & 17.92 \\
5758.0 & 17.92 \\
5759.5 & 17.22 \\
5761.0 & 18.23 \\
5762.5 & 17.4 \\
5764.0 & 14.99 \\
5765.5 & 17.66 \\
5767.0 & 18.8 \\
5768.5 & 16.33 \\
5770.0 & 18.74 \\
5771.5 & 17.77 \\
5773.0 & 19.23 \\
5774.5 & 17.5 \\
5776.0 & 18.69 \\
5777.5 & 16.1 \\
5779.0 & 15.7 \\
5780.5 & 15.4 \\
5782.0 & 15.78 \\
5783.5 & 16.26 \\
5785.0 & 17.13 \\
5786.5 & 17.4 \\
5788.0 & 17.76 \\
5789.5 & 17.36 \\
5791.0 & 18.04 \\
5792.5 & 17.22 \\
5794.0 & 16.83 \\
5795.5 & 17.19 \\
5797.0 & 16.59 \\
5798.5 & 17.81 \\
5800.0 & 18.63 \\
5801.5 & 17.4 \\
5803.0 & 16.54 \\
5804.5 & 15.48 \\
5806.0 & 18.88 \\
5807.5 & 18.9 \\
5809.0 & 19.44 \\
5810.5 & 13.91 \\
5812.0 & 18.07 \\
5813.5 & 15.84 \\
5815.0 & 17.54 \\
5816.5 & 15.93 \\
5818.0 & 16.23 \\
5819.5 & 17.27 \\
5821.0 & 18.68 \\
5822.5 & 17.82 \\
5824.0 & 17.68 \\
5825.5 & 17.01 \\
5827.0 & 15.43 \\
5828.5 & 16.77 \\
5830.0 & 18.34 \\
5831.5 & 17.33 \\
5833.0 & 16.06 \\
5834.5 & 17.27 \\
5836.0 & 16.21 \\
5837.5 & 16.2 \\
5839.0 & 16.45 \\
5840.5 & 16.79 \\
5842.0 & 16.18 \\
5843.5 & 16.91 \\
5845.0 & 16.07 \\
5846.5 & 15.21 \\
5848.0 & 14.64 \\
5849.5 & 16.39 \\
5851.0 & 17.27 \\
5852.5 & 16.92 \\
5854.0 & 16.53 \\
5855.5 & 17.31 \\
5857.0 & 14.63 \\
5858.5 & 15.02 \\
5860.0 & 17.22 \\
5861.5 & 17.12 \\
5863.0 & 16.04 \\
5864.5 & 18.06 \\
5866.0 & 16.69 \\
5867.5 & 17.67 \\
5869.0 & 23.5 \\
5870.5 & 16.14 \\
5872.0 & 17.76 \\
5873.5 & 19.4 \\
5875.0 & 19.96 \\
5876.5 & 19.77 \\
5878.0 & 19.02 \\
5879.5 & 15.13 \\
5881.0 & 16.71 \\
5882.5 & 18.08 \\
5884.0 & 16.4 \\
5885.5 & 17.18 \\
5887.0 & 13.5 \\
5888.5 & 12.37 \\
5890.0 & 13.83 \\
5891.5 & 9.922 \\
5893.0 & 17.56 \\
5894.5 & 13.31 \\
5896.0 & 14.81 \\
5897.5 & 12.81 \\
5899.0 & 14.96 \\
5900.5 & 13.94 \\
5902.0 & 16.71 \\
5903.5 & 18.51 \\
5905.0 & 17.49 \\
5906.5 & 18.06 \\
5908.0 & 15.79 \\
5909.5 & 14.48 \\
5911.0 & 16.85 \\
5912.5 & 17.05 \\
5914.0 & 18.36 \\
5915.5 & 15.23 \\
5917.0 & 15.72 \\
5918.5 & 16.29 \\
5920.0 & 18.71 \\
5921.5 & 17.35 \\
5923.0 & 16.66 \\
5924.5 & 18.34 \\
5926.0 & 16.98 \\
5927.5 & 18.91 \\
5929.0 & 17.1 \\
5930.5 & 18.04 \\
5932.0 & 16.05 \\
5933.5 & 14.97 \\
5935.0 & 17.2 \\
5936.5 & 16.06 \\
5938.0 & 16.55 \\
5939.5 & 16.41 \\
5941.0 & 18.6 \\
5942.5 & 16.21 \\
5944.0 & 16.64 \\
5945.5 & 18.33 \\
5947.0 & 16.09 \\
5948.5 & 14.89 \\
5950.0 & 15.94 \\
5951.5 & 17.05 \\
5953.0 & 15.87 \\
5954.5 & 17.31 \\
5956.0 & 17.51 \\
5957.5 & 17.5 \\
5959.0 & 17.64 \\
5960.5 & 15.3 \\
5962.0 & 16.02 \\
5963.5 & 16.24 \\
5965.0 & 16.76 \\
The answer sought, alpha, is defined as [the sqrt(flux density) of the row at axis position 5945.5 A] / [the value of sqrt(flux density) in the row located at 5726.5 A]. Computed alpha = 1.07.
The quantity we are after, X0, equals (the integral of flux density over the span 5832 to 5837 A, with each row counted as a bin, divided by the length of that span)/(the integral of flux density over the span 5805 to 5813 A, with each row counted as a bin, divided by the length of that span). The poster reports 0.93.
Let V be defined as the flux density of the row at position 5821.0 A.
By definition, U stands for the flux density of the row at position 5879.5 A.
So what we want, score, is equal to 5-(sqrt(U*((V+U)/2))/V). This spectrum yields 4.14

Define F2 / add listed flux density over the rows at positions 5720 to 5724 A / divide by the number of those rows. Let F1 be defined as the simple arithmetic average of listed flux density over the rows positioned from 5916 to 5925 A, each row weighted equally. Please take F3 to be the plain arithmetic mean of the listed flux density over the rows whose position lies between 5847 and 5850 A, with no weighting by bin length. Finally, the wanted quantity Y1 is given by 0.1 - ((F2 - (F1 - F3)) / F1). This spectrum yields -0.74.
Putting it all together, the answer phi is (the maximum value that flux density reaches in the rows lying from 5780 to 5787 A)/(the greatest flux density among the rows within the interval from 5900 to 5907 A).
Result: 0.94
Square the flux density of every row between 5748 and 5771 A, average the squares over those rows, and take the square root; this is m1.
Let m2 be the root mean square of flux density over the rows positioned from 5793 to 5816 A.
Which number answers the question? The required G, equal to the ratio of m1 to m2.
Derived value 1.00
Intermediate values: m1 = 17.3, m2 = 17.3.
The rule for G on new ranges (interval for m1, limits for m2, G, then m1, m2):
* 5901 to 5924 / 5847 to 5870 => 0.99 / 16.9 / 17.1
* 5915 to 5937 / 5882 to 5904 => 1.12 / 16.9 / 15.1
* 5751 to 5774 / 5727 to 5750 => 1.09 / 17.7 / 16.2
